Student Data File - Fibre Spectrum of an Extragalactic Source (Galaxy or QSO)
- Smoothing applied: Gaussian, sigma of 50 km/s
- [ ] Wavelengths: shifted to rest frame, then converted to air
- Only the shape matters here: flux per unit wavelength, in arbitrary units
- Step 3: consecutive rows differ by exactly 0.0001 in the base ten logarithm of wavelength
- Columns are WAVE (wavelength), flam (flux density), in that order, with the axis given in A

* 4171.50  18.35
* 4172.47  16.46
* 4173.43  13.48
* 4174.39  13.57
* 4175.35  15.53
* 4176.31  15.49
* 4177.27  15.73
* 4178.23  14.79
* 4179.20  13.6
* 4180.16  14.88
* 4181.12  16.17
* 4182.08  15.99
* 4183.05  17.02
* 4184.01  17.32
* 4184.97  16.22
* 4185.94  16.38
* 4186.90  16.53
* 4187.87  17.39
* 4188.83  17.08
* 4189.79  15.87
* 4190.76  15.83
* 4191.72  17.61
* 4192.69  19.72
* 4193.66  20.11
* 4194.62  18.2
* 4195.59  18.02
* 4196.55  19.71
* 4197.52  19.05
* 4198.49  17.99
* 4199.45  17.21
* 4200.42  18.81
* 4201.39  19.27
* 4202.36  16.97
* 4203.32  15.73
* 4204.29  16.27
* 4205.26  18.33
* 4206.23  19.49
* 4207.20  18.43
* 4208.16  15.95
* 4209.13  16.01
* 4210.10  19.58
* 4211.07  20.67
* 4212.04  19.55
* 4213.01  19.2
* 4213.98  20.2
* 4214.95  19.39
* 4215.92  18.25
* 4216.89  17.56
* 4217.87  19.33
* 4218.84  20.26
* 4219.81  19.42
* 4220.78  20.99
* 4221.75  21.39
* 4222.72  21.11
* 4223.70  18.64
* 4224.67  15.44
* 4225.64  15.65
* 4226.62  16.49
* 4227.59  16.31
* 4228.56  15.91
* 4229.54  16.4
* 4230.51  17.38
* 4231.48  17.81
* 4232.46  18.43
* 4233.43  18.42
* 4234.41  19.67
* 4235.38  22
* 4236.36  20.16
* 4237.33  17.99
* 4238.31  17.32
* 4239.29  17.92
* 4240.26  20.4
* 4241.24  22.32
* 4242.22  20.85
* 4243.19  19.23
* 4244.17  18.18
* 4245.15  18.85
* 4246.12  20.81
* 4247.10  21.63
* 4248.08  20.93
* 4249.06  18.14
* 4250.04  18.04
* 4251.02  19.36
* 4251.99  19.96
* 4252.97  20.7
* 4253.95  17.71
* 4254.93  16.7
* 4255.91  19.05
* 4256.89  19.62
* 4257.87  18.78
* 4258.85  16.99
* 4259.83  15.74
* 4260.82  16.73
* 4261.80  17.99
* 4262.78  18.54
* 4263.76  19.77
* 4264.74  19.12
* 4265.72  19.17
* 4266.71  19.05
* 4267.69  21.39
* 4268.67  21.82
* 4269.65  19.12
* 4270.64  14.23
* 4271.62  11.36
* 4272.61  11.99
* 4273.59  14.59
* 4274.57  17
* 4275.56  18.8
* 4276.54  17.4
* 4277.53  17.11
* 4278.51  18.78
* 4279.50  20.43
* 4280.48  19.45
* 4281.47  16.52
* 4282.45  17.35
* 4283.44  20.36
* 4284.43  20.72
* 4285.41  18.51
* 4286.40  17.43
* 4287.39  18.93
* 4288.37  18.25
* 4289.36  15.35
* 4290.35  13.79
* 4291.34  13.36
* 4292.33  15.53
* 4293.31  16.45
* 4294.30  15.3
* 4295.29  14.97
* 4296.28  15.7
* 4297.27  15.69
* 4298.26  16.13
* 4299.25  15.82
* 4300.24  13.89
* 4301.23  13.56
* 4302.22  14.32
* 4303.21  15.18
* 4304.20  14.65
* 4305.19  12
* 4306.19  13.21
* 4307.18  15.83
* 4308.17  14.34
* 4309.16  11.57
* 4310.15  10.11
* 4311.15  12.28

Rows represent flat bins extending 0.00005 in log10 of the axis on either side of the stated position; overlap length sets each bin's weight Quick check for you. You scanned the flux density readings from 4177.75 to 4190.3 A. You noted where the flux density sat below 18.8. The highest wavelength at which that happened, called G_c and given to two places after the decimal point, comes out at 4189.79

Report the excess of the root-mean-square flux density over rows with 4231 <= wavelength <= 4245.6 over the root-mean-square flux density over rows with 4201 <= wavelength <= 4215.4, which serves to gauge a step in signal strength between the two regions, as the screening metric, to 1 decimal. 1.0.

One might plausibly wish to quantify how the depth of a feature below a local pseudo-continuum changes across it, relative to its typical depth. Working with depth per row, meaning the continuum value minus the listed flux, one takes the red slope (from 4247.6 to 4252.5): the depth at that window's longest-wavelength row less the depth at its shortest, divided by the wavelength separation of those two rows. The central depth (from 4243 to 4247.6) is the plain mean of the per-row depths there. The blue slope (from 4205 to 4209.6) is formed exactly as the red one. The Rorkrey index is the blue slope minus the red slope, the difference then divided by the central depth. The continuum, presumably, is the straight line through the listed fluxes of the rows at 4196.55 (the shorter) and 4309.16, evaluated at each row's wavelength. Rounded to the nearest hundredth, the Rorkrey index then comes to -0.10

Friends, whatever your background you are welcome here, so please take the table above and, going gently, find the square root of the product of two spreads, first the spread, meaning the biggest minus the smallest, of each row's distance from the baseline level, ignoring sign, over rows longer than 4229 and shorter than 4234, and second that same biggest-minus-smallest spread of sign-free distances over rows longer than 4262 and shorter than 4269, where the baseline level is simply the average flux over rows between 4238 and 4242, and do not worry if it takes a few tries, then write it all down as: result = 2.0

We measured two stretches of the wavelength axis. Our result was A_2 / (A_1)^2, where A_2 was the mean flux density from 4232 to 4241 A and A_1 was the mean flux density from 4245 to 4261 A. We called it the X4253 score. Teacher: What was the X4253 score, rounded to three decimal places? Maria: 0.054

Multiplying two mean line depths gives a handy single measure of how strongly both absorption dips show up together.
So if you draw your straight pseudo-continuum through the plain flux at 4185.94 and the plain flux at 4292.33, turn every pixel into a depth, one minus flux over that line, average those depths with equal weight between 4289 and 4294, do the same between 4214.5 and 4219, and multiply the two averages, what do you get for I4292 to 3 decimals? -0.007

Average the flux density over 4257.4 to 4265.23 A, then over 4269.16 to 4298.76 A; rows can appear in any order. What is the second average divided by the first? 0.93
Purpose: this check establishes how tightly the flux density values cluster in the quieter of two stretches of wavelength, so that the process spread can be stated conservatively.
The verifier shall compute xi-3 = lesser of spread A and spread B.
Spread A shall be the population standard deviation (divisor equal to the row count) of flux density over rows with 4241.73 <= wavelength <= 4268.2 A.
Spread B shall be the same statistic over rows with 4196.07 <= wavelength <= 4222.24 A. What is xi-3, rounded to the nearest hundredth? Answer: 1.47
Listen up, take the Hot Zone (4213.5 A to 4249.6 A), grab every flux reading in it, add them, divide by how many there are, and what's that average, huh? 18.95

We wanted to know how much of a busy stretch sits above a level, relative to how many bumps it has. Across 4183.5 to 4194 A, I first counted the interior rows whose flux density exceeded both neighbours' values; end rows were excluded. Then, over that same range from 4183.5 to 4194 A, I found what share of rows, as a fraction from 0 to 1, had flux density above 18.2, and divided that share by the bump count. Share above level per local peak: 0.18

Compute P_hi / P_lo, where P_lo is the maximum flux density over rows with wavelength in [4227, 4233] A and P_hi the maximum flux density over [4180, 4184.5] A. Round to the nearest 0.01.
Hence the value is 0.94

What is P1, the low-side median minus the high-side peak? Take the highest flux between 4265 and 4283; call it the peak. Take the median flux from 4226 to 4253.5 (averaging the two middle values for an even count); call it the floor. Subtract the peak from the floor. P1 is -3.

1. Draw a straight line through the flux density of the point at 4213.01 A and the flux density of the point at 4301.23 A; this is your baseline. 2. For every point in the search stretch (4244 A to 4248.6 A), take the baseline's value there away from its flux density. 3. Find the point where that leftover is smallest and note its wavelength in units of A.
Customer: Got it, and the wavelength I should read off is 4244.17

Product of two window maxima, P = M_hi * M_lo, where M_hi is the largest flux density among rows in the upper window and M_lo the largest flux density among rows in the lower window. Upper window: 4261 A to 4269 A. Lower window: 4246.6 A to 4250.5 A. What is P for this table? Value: 472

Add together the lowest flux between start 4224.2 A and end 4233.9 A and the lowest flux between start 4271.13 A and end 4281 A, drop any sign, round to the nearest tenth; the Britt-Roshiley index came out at 26.8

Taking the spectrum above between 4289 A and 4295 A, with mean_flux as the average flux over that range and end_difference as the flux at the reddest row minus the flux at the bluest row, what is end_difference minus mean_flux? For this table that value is -15.0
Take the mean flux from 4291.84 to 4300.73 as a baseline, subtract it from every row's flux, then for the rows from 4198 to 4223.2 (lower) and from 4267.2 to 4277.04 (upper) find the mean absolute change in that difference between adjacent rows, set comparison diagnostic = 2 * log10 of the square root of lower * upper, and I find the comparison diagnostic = 0.41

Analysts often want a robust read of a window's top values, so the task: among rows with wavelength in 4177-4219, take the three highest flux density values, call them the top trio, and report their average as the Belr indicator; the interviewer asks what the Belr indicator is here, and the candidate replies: 20.4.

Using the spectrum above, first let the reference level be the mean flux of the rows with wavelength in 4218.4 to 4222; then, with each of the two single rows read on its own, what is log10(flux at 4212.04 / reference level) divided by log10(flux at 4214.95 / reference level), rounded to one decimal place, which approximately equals 0.9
